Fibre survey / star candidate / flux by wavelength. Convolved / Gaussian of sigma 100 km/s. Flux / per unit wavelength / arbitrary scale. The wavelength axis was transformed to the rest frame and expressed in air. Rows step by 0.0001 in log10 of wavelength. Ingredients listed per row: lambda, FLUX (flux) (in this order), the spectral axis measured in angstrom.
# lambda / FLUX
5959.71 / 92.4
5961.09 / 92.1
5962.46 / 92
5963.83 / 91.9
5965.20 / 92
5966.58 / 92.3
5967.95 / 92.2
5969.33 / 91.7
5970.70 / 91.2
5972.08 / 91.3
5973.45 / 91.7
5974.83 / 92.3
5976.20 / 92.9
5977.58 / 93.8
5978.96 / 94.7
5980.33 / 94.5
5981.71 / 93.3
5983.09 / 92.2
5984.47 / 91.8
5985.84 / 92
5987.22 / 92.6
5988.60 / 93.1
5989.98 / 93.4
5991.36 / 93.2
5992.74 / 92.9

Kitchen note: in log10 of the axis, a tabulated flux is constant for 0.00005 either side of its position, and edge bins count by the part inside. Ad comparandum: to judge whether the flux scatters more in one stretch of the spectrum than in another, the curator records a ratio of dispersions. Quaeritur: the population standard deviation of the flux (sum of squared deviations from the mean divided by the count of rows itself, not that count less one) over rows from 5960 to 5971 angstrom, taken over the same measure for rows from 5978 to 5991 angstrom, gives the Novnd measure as 0.33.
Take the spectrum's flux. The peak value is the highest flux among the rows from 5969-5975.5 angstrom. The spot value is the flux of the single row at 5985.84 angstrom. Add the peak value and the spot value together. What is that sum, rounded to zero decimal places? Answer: 184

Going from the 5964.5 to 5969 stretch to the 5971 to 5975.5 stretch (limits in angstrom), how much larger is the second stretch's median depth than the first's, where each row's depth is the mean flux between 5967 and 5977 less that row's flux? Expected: 0.5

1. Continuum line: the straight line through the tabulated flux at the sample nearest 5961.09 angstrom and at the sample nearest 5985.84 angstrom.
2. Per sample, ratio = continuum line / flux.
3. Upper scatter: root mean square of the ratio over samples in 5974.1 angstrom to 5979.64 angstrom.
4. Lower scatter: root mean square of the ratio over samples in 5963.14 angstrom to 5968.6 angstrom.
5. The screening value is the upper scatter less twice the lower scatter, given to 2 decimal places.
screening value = -1.01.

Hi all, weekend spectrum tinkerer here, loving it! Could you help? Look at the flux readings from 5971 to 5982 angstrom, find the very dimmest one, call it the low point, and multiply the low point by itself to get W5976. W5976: 8336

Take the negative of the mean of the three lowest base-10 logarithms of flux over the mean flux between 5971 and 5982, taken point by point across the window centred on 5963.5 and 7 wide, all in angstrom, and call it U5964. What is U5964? 0.005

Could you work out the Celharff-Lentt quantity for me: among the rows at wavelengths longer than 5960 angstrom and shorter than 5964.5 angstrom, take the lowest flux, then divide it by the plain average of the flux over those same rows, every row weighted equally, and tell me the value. 0.9989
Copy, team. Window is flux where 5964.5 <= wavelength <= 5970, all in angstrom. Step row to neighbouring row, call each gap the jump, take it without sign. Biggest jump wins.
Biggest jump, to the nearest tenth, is 0.5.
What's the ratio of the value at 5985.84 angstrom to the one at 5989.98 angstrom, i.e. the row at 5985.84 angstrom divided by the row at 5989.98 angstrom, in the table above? 0.985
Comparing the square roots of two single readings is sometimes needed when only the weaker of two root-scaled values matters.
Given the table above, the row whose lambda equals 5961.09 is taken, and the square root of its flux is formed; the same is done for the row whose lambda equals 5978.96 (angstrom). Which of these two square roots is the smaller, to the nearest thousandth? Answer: 9.597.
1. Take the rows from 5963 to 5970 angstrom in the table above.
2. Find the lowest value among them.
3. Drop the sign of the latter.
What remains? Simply 91.7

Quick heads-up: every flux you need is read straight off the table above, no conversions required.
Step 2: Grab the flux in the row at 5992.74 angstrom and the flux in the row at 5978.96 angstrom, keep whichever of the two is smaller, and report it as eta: 92.9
